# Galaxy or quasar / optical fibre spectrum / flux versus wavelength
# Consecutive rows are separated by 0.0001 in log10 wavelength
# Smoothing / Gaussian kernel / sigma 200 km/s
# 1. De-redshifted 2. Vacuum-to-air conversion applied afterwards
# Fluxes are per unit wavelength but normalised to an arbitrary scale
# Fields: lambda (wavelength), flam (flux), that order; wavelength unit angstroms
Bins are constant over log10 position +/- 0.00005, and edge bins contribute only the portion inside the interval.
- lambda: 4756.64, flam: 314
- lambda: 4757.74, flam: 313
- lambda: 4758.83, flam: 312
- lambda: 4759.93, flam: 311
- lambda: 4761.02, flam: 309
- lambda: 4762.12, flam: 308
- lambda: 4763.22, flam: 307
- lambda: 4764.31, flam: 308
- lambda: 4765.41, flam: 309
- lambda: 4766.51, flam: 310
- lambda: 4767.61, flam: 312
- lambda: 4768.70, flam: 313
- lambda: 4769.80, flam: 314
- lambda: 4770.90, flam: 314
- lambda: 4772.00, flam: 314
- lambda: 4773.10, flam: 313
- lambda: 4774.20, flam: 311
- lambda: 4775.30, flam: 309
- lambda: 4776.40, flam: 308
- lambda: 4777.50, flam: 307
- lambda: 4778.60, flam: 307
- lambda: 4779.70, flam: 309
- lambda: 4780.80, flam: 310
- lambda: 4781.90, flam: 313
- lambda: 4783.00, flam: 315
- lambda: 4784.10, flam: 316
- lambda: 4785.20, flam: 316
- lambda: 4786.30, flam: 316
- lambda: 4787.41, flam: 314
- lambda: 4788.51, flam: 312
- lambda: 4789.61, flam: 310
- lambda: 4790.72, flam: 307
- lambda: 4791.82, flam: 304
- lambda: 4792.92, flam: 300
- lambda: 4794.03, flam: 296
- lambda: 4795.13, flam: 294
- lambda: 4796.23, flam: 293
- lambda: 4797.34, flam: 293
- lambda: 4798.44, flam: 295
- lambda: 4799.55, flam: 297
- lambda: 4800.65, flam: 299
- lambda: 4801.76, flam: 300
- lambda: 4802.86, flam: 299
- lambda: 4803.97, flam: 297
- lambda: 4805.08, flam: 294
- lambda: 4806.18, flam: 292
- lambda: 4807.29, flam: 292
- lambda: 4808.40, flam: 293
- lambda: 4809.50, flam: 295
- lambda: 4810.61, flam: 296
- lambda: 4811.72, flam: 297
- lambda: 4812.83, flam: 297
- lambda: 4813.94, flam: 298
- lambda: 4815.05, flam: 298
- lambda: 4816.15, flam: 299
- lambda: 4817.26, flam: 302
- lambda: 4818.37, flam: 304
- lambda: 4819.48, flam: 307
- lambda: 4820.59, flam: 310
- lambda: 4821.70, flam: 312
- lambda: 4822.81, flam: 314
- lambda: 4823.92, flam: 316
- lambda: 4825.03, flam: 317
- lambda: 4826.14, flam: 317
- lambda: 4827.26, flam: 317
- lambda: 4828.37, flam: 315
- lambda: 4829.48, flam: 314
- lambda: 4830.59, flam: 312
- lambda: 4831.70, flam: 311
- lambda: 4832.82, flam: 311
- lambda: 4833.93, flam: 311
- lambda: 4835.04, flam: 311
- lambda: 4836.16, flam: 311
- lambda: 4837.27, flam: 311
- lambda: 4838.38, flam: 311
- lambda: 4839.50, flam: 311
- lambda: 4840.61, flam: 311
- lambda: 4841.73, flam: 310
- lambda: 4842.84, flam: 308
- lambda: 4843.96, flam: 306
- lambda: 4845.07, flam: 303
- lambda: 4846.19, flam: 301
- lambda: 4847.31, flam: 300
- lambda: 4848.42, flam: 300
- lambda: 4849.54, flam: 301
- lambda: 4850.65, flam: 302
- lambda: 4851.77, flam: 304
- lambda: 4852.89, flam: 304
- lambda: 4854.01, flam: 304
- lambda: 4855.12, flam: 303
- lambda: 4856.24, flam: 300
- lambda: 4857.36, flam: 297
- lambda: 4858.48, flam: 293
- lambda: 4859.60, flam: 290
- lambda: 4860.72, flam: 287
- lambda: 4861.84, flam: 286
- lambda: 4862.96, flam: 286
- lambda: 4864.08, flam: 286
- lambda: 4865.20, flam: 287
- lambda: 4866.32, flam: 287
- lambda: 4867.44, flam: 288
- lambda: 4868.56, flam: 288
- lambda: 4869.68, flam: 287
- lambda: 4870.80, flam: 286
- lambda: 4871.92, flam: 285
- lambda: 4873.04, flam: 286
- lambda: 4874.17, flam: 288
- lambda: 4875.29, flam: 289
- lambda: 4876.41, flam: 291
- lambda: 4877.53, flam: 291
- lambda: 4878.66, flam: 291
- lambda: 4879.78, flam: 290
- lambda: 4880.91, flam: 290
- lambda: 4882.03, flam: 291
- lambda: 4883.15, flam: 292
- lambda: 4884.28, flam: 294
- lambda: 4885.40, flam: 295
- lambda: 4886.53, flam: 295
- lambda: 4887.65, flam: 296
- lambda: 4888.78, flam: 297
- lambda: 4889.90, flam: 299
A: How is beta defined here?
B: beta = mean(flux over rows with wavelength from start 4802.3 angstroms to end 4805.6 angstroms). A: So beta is 297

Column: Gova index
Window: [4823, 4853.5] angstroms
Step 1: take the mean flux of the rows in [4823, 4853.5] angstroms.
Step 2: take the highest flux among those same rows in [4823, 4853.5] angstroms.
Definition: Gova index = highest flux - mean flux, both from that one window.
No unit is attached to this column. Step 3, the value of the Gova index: 7.9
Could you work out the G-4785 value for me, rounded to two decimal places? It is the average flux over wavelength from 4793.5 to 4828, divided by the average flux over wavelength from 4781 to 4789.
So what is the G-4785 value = 0.96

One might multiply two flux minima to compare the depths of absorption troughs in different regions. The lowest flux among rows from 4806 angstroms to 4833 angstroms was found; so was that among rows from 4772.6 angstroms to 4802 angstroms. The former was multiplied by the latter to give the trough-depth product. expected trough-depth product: 85556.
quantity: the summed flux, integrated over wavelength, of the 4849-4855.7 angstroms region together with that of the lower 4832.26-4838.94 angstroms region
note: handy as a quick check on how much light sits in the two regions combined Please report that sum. 4109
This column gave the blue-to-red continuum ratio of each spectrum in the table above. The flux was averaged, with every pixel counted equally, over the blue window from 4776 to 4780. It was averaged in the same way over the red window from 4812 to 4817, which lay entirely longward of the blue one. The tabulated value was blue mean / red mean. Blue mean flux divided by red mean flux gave 1.03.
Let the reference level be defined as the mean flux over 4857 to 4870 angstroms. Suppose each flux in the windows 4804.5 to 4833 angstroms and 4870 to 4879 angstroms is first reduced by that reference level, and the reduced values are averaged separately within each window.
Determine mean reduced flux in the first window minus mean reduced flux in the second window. 17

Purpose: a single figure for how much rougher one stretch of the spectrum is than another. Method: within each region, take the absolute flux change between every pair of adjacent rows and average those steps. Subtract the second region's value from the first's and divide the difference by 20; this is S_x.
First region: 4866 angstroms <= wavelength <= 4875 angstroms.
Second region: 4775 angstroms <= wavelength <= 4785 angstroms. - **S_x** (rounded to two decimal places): -0.02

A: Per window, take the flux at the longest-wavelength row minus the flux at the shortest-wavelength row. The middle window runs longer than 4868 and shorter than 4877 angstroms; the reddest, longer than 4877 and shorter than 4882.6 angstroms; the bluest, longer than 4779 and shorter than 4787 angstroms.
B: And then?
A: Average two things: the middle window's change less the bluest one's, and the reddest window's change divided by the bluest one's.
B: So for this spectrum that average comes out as -2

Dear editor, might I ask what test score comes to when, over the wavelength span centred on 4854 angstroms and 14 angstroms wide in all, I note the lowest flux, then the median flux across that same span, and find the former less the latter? -13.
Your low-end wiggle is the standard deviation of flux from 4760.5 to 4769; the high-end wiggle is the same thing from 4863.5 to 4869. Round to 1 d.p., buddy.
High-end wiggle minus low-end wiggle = -1.2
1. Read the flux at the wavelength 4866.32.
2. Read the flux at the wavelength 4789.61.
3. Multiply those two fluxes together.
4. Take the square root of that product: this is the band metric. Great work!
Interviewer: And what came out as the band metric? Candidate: 298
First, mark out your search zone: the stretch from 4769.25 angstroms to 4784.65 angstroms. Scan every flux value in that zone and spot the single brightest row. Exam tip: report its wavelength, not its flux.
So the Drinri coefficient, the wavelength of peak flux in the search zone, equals 4784.10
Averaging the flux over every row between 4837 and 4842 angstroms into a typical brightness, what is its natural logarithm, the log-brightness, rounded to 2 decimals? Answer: 5.74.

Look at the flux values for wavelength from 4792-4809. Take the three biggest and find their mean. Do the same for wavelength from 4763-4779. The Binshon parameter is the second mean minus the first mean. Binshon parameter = 14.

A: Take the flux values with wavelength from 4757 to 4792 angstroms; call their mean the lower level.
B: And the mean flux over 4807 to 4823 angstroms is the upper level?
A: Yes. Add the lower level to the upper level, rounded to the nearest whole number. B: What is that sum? 612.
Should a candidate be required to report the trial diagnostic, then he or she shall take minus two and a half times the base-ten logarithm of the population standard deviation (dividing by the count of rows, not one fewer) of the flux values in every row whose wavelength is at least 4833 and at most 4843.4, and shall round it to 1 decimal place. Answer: 0.0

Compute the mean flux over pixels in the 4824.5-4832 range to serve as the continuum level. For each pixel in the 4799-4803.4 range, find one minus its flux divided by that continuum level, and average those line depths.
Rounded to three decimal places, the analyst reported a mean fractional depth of 0.051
